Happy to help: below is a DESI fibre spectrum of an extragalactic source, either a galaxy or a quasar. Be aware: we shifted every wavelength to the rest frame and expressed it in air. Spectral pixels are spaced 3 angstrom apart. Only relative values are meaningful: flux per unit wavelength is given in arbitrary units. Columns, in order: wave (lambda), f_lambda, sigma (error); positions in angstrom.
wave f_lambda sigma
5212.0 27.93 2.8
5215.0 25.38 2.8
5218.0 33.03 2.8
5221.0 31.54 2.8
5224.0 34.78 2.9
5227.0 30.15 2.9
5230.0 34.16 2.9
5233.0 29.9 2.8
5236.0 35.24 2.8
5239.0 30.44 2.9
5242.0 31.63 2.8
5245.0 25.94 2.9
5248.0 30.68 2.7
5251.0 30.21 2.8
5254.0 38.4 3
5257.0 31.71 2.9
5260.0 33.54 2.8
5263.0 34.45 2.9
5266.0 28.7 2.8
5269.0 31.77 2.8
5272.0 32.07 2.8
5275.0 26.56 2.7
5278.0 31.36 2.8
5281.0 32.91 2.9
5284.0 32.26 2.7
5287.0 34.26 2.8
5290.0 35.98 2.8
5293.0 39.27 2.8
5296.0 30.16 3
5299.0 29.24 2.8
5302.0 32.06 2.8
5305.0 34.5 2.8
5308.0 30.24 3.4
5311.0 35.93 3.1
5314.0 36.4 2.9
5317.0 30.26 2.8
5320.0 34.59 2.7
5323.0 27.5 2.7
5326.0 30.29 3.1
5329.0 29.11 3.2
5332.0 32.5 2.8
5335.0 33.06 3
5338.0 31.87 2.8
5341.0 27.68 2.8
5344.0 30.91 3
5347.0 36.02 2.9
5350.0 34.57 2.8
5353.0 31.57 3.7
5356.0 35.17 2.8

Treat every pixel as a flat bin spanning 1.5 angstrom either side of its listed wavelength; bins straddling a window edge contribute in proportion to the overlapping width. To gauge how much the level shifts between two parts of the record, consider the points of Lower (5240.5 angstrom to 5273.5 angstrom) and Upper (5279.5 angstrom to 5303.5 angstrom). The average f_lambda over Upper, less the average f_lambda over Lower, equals 1.5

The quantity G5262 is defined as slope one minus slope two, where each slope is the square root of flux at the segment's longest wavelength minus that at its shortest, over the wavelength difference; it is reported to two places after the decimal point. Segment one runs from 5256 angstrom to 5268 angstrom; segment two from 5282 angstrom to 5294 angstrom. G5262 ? -0.10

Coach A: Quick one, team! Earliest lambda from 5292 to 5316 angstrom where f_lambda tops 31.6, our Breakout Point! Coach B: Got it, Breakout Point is 5293.0 angstrom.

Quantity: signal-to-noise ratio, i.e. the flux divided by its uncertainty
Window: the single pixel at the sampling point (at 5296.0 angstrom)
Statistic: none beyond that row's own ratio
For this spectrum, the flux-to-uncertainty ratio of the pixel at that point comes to 10.1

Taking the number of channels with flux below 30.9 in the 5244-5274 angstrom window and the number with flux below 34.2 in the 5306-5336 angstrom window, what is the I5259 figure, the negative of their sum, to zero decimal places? -11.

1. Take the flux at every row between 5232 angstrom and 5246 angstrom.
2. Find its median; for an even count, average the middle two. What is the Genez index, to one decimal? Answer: 30.4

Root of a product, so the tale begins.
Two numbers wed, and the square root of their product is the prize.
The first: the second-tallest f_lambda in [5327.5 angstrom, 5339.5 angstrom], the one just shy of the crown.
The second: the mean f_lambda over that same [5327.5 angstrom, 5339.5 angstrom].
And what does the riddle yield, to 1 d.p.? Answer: 32.1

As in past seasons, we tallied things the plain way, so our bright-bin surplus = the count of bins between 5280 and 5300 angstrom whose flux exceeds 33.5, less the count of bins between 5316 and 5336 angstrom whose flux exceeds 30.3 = 0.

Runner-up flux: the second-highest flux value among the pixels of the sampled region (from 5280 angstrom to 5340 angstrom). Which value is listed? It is 36.4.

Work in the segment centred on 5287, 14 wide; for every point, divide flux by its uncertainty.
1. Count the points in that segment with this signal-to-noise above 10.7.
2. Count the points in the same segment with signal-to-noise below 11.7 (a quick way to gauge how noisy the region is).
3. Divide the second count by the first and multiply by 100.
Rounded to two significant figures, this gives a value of 20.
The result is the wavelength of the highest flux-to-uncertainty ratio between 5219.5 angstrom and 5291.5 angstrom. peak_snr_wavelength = 5290.0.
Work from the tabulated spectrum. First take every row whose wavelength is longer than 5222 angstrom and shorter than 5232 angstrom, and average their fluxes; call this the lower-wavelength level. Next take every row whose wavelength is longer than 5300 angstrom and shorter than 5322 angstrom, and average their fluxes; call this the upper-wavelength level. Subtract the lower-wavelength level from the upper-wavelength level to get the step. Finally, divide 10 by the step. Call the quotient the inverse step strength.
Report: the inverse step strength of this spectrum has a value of 25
